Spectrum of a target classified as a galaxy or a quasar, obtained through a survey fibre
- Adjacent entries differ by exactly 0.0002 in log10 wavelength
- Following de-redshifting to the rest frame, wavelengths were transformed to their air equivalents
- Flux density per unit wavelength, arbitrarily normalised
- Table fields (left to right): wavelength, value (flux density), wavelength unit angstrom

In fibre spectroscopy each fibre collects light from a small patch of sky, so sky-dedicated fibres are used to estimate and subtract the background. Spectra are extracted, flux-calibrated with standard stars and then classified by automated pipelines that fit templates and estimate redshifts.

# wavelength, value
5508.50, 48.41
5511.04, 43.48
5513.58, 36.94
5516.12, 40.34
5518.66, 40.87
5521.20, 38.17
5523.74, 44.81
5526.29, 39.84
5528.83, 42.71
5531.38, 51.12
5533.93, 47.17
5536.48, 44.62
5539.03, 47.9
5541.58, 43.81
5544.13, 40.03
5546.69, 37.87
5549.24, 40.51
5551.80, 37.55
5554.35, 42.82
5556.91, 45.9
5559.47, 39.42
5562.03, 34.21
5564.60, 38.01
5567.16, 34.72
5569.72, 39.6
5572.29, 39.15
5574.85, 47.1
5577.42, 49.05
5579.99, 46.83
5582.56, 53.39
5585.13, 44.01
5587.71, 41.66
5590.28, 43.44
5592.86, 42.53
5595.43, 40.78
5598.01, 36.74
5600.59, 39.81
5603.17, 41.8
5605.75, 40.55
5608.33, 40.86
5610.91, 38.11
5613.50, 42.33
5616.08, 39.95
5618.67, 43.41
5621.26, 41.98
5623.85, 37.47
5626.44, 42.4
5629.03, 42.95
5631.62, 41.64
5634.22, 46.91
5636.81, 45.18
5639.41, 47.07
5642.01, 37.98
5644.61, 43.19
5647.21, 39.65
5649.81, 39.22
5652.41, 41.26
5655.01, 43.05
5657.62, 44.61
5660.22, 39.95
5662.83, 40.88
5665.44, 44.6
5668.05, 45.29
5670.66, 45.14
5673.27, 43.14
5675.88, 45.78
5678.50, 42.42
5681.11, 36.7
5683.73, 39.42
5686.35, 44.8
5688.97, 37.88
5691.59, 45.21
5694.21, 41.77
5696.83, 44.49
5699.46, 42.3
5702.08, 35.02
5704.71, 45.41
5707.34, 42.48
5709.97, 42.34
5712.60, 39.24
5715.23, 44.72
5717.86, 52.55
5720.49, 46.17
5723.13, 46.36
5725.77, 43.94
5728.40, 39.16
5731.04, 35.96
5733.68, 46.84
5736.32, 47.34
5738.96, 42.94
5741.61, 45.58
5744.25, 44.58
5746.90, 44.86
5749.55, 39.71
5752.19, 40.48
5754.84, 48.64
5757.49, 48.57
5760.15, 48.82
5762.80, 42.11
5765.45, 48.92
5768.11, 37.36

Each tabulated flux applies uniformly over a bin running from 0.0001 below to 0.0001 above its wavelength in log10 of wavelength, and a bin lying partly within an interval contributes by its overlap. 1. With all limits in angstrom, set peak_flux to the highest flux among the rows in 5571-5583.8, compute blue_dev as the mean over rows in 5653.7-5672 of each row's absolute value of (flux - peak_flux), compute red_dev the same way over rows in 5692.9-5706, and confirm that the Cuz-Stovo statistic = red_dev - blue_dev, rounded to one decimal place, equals 1.6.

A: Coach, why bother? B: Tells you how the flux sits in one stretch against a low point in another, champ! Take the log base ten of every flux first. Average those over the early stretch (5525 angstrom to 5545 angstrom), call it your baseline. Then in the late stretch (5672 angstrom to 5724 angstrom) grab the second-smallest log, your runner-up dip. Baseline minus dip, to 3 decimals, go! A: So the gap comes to 0.084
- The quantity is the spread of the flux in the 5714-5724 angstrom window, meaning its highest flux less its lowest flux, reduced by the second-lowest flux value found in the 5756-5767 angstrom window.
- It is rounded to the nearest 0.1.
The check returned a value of -40.7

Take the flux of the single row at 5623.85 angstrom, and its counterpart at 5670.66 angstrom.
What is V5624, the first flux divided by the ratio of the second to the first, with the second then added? 76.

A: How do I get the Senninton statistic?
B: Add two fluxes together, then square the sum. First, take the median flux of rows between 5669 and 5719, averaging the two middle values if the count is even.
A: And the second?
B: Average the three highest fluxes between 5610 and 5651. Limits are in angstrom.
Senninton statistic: 7897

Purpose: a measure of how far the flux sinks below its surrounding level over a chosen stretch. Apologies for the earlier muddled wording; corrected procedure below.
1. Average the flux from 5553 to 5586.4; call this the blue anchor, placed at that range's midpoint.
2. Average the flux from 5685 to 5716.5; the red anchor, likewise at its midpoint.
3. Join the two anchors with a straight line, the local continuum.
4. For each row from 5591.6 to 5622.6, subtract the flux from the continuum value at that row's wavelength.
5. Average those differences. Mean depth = 1.8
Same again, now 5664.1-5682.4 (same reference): -1.1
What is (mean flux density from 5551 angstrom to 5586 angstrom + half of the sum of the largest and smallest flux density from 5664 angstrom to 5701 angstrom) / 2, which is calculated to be 41.8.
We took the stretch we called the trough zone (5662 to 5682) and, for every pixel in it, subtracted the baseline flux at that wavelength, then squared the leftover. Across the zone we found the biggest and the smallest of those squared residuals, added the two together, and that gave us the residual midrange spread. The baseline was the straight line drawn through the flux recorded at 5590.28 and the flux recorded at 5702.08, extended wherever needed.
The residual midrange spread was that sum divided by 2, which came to 39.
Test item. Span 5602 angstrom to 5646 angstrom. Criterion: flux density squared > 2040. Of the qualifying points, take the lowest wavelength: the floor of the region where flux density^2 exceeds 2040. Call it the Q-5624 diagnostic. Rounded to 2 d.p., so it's 5634.22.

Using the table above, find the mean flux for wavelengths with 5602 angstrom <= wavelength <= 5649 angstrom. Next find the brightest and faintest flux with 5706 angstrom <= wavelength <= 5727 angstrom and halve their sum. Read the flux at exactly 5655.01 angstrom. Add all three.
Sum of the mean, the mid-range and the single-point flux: 131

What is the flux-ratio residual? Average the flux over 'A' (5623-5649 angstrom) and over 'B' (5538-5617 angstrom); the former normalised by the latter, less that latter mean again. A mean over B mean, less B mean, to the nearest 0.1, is -40.6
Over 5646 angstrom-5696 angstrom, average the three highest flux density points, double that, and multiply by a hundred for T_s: 9085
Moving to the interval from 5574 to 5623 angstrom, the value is 9969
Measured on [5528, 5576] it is 9746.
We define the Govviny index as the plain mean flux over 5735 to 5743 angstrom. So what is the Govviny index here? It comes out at 45.3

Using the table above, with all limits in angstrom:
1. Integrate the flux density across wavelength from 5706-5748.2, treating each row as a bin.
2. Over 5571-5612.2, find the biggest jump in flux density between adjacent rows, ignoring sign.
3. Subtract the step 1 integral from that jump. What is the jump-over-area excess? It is -1850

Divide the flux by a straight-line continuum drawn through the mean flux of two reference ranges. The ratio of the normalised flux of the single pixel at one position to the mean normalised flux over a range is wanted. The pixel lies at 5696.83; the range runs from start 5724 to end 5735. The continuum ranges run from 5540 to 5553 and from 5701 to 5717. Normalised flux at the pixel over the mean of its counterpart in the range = 1.08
